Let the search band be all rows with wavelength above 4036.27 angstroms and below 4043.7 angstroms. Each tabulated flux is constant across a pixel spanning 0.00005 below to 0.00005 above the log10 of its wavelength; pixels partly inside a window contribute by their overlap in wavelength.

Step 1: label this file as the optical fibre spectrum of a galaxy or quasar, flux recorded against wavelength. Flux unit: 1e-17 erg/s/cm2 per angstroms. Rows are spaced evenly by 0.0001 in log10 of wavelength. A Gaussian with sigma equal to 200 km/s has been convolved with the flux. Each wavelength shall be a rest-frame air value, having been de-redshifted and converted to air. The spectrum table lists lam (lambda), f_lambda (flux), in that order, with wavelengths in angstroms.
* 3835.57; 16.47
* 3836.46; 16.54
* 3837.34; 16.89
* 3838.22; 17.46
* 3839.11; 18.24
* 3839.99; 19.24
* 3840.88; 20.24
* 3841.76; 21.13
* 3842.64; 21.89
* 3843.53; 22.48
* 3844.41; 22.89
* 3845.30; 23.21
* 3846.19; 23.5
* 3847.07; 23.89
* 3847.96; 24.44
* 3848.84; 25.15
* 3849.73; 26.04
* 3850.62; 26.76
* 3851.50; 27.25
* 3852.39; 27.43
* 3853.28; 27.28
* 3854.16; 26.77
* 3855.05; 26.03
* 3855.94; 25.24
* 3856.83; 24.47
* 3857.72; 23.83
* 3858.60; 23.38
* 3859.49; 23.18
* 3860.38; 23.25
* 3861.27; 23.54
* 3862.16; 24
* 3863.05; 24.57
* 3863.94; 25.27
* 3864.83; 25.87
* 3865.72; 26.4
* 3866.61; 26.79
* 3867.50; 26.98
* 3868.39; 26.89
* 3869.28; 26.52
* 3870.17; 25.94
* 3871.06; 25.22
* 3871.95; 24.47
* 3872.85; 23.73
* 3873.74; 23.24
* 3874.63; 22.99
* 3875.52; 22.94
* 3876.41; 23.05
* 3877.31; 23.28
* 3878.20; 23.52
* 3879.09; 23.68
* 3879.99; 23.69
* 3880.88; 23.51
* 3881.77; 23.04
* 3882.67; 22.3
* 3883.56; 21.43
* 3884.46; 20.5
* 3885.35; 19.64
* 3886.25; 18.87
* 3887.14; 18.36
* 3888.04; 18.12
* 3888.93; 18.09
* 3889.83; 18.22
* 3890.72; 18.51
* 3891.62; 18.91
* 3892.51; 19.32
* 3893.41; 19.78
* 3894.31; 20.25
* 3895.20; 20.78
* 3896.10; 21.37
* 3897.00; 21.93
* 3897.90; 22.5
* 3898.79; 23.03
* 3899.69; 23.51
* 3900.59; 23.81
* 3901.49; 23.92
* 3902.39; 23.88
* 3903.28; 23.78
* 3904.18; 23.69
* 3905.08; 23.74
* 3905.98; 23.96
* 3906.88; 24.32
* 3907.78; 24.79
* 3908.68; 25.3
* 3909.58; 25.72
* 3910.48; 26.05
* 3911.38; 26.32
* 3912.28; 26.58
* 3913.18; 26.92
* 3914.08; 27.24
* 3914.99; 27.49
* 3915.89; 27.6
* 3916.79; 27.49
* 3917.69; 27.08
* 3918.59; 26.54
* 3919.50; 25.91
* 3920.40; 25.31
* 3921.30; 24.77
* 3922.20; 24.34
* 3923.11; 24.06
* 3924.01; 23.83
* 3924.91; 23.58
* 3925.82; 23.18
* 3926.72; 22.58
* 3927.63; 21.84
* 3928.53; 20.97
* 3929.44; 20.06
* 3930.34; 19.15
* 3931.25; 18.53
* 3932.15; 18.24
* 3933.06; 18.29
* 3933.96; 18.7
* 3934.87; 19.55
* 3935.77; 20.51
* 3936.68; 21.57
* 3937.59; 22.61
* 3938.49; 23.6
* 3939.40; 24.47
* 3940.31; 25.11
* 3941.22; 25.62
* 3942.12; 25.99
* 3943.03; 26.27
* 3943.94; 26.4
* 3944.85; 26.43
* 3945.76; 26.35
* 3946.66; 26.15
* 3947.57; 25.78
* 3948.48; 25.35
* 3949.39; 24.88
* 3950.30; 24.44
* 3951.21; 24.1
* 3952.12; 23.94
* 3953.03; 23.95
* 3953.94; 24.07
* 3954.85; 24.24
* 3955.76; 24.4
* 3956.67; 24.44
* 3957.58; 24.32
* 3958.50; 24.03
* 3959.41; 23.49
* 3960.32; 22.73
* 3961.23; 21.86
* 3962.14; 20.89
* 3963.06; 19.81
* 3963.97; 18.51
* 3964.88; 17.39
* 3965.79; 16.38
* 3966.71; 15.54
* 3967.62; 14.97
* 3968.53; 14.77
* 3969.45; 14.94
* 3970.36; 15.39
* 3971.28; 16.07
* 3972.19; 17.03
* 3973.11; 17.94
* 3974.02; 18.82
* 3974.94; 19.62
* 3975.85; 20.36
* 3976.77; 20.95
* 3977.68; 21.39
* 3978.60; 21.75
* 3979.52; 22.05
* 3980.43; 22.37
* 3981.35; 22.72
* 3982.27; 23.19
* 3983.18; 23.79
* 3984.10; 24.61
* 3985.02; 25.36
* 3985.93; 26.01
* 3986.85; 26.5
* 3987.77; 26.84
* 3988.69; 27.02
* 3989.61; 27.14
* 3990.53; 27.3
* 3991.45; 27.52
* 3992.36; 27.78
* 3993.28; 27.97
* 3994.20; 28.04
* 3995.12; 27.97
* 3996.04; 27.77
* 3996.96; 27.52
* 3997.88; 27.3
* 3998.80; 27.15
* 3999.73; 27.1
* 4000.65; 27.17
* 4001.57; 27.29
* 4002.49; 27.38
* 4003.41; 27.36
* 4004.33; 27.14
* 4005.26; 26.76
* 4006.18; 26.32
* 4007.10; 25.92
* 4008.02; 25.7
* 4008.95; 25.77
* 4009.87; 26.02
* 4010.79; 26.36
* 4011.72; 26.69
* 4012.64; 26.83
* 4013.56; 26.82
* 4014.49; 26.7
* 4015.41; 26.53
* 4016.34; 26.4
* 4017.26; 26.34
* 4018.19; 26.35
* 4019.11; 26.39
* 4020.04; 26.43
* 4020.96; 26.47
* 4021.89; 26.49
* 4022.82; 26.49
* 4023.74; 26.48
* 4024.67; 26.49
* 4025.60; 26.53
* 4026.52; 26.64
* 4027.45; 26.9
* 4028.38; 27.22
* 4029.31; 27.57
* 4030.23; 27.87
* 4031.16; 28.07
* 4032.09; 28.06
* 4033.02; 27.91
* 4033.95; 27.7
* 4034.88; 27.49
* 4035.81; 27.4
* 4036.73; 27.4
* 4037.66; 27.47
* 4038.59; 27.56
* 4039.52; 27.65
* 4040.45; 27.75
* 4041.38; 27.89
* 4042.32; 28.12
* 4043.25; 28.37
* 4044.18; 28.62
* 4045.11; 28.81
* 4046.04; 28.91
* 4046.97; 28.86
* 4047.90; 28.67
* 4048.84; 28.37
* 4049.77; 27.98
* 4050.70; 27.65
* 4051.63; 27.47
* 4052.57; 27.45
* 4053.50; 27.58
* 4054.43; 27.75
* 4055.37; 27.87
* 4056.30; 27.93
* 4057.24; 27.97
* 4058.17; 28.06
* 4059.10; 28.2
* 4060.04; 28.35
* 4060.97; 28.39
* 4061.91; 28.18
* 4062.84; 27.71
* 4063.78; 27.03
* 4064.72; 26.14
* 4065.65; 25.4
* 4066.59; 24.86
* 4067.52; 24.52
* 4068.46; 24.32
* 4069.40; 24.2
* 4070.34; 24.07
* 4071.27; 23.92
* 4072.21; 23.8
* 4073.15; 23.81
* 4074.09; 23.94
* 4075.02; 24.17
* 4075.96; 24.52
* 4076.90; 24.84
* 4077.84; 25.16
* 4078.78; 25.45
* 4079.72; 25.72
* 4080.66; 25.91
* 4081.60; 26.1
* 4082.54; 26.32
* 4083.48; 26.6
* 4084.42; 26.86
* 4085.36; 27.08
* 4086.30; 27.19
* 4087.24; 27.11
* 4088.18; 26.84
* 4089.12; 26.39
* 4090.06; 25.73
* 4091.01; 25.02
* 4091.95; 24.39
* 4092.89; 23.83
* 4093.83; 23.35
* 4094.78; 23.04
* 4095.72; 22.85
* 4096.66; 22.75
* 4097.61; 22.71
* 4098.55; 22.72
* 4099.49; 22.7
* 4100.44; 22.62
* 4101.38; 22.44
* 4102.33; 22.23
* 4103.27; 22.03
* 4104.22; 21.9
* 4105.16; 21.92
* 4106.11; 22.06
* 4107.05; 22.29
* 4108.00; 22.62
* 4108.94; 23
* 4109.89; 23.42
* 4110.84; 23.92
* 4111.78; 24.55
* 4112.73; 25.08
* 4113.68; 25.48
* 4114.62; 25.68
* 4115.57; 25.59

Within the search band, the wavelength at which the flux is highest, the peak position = 4043.25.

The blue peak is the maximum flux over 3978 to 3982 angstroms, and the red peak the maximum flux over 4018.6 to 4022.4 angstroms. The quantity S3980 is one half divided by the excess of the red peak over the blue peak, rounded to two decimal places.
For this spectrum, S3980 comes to 0.13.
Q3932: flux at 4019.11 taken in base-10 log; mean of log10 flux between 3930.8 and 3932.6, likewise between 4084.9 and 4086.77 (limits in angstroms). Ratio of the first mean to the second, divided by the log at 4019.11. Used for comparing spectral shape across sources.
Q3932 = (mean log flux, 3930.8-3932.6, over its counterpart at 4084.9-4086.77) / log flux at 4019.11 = 0.62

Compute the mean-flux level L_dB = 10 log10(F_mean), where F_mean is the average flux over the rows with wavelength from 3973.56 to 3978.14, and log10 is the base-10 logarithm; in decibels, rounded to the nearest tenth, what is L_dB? 13.1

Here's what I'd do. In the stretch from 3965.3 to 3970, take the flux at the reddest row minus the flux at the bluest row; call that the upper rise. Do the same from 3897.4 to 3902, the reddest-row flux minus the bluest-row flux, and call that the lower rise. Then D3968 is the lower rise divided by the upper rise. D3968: -1.0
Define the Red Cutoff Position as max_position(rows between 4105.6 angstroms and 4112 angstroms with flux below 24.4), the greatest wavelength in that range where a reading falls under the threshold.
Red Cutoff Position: 4110.84 angstroms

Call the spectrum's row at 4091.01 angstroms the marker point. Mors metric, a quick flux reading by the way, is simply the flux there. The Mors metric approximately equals 25.02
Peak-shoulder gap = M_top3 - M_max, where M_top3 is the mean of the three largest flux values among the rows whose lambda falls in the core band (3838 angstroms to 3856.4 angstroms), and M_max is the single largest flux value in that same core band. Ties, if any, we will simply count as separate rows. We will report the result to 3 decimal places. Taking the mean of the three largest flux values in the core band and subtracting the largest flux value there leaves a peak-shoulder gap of -0.110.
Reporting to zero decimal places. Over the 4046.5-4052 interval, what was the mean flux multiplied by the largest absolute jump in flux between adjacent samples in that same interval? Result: 11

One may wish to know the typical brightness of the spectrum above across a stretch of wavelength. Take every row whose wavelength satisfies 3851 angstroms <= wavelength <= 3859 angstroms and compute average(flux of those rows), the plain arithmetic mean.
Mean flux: 26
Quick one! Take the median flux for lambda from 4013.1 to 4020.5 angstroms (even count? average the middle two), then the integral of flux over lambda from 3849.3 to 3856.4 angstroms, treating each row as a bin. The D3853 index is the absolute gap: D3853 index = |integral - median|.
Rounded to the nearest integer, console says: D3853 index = 162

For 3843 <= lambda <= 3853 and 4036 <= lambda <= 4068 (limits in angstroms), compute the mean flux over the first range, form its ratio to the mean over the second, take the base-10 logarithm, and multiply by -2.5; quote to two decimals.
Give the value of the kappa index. 0.12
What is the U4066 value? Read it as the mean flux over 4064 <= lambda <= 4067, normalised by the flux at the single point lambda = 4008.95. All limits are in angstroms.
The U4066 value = 0.99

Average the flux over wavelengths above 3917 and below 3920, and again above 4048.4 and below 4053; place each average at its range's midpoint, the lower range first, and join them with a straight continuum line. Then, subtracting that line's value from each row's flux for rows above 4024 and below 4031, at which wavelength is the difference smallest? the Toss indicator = 4024.67 angstroms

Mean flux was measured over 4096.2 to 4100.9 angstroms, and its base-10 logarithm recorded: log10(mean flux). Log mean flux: 1.356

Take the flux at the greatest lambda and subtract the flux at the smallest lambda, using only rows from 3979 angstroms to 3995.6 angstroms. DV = 6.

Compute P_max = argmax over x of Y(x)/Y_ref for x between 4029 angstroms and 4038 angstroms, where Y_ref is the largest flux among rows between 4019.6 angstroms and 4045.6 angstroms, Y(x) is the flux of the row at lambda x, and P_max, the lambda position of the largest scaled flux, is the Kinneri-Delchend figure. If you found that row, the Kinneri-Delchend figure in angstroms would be 4031.16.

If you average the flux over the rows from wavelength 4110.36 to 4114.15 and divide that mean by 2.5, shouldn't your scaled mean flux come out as 9.9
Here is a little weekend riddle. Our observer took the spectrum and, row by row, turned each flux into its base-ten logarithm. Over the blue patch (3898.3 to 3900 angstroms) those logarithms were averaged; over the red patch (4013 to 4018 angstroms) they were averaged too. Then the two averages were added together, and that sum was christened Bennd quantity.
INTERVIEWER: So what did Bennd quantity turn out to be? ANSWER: 2.79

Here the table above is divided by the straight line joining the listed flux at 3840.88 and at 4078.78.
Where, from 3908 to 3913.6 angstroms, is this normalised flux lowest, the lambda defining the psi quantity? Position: 3908.68 angstroms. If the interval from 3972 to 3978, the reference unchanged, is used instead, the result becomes 3972.19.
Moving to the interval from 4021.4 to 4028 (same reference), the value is 4024.67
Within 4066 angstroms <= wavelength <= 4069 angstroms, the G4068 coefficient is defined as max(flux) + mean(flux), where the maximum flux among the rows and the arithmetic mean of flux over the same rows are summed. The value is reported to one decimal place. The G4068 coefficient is 49.4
